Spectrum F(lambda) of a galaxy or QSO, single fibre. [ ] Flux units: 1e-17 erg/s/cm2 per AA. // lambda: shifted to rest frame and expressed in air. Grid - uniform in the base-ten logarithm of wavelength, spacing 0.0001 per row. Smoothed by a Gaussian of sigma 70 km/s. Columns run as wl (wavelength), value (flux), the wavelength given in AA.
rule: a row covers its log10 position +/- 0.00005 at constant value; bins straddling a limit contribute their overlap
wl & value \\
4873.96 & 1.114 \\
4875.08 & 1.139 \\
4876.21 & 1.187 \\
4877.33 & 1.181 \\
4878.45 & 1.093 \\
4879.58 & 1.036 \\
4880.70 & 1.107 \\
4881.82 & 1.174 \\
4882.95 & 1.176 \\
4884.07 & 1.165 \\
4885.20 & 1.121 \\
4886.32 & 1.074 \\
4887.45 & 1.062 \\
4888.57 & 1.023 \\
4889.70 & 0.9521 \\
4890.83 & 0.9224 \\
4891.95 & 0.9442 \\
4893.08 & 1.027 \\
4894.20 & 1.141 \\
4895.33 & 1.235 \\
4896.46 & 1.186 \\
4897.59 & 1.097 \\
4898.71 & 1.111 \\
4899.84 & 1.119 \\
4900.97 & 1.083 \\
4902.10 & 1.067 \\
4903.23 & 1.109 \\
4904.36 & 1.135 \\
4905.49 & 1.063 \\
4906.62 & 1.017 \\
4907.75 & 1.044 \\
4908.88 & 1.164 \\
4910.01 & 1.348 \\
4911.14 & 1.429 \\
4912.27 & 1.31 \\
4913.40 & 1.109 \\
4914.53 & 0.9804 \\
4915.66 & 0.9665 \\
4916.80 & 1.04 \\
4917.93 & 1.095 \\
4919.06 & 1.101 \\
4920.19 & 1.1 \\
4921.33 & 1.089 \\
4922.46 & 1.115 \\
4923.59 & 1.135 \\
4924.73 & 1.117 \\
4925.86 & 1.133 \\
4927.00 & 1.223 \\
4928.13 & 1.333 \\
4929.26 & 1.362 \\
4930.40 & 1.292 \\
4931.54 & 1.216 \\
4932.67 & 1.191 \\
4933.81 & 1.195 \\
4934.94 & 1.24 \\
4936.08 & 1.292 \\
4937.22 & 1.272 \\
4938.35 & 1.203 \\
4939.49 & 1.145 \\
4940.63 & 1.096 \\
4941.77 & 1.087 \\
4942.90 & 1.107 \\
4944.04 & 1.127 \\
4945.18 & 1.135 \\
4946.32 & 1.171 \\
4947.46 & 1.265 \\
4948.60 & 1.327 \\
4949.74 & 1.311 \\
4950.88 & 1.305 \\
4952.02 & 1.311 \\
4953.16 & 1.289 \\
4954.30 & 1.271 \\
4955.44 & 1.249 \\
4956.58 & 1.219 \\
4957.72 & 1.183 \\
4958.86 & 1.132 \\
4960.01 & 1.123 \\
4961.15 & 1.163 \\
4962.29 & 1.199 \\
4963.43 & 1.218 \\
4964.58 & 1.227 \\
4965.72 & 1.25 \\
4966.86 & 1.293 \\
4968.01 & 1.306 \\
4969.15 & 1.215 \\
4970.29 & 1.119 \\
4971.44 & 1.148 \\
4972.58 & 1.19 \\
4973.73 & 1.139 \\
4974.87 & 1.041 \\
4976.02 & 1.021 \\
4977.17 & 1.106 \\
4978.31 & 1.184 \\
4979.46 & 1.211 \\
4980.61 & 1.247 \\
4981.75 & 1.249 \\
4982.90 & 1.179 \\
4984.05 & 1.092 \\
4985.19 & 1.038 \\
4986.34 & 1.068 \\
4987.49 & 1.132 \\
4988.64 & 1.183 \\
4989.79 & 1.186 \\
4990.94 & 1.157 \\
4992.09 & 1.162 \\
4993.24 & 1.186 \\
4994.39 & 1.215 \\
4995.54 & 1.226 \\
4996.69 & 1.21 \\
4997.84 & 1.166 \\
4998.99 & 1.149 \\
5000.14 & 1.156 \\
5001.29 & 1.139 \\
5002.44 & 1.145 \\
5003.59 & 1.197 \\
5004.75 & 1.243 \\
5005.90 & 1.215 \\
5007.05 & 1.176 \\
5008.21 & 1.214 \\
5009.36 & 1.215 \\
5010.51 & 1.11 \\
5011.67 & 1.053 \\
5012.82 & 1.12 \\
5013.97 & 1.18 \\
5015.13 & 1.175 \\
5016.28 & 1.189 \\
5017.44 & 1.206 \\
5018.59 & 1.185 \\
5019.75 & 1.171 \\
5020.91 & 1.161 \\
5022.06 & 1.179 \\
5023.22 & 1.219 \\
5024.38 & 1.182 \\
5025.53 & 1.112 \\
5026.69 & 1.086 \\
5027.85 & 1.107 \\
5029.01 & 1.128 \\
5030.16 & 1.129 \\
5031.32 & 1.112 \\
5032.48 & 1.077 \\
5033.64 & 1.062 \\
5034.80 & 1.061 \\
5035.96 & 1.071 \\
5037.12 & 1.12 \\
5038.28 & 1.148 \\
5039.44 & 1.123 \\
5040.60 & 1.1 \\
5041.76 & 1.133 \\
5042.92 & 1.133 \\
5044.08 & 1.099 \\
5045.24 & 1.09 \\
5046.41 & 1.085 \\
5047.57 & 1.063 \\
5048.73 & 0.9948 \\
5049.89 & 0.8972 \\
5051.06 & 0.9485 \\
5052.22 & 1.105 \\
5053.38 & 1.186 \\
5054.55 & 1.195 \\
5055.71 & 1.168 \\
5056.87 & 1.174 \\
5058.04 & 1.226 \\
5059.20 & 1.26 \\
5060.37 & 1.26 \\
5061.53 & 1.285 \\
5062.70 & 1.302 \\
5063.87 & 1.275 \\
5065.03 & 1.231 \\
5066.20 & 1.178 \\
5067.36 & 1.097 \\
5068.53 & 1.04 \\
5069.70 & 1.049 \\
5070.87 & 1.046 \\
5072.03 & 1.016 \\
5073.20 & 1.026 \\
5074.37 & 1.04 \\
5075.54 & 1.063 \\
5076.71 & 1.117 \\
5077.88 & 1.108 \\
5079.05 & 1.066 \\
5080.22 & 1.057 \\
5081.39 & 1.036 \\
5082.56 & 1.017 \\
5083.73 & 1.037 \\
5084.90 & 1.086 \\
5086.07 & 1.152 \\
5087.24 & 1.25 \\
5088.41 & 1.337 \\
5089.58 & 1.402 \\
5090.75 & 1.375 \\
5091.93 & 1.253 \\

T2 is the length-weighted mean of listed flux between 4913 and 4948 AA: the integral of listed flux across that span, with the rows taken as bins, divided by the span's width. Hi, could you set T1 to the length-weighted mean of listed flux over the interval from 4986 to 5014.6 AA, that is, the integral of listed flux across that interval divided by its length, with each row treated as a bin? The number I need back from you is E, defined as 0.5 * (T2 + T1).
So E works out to 1.16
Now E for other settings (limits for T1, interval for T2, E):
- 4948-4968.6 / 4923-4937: 1.24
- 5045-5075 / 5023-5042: 1.12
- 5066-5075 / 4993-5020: 1.12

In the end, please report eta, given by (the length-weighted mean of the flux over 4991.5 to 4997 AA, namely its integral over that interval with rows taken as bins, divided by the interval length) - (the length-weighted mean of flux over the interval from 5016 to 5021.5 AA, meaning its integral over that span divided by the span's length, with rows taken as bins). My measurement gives 0.02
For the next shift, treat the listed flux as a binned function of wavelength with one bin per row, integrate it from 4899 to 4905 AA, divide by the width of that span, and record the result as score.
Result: 1.10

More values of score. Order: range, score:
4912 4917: 1.07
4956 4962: 1.17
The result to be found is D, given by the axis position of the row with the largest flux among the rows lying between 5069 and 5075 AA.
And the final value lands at 5069.70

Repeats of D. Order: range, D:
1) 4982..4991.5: 4989.79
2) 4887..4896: 4895.33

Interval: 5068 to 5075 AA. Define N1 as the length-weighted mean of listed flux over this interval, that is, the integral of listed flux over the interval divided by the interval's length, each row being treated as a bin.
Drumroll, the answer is 1.04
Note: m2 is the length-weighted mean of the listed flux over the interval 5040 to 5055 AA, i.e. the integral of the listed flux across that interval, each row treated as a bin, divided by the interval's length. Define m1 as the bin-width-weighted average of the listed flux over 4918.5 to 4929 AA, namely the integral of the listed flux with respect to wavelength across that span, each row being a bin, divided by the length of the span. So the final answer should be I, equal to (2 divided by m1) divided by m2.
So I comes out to 1.60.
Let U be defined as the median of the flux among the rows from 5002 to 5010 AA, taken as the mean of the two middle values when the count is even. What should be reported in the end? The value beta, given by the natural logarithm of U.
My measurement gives 0.19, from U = 1.21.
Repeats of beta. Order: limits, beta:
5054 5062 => 0.20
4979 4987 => 0.16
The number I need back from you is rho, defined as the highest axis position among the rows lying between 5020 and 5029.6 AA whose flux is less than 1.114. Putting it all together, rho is 5027.85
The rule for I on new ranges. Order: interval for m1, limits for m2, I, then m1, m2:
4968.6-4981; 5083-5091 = 1.42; 1.15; 1.23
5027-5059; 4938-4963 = 1.51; 1.10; 1.20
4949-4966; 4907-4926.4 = 1.43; 1.23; 1.13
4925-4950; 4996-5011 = 1.40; 1.21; 1.18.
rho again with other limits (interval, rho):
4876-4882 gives 4880.70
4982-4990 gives 4986.34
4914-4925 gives 4921.33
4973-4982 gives 4977.17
